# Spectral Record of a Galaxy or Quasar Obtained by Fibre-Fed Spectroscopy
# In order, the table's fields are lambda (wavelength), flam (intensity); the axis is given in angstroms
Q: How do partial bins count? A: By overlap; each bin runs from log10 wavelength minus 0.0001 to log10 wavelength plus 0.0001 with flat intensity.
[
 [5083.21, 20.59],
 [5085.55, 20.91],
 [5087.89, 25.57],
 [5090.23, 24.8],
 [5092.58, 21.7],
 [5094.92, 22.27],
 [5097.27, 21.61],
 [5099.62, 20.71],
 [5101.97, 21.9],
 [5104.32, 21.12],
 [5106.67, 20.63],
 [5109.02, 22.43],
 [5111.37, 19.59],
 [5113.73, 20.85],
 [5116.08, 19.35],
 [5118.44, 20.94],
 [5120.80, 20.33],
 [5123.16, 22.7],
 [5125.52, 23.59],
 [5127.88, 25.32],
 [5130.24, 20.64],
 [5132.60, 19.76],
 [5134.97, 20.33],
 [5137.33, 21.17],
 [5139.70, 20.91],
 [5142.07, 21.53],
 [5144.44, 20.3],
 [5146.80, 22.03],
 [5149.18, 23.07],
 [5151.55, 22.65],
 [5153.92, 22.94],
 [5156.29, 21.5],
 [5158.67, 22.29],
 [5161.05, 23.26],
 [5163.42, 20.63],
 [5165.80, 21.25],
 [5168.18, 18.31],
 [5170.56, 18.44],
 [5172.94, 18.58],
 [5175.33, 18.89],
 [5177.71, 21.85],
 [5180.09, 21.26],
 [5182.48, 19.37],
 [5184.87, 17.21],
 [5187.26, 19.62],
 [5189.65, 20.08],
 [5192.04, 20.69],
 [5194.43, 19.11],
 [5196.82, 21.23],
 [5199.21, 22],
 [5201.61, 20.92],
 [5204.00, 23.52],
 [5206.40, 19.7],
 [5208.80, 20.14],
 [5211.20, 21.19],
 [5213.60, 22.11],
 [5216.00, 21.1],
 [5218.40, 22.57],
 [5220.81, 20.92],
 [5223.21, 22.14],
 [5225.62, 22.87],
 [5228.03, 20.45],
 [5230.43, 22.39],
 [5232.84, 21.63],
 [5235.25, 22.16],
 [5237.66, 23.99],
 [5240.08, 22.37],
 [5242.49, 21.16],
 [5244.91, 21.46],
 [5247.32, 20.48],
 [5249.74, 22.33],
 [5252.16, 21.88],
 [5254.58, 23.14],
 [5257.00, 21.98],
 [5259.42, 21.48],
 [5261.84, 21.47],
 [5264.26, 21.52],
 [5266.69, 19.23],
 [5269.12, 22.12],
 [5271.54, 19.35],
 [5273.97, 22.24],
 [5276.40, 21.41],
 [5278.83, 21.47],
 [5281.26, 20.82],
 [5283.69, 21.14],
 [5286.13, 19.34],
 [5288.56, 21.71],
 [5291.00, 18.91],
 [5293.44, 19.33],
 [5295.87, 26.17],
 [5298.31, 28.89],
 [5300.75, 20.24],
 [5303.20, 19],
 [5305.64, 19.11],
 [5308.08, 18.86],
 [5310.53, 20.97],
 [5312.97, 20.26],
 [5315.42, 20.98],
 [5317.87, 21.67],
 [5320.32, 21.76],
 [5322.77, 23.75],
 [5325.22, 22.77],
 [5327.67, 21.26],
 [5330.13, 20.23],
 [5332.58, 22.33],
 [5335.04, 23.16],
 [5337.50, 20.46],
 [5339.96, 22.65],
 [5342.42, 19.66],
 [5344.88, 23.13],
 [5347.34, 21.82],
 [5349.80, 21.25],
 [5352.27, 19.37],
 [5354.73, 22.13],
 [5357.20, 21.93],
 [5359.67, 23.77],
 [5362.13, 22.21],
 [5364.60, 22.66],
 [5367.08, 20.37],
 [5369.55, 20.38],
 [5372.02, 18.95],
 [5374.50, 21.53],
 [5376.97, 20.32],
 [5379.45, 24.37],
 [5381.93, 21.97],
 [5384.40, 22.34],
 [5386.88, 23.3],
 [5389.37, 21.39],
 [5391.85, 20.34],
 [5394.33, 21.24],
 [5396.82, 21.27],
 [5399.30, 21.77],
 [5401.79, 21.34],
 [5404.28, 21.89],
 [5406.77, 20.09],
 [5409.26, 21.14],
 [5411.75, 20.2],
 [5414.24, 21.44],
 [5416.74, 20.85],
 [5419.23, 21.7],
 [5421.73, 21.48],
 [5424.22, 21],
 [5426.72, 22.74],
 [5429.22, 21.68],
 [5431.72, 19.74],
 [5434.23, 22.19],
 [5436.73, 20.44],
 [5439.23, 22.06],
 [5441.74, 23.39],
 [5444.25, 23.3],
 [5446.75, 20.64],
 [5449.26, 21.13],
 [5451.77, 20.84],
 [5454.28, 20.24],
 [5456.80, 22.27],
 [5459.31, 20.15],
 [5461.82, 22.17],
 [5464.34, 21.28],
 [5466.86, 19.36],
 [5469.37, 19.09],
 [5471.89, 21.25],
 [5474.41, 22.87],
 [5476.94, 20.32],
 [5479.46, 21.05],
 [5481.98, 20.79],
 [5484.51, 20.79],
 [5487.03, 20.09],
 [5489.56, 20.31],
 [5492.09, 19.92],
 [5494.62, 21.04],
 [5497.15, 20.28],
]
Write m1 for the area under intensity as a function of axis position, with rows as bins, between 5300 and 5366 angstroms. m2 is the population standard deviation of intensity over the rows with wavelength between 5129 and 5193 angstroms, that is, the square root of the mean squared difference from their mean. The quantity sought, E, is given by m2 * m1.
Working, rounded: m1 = 1412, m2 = 1.54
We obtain 2175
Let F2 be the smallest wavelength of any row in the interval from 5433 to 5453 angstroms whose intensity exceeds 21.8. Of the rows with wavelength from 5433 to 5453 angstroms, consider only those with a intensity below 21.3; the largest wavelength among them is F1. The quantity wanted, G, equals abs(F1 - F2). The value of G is 17.5 angstroms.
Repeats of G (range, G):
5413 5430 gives 2.5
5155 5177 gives 16.7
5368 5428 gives 44.8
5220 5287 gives 62.9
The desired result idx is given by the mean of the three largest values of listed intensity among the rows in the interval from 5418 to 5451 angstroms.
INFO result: 23.1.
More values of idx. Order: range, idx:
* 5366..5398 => 23.3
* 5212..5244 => 23.1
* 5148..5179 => 23.1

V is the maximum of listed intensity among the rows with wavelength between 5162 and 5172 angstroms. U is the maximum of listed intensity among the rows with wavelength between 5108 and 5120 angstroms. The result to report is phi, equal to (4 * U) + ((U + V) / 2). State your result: 112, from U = 22.43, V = 21.25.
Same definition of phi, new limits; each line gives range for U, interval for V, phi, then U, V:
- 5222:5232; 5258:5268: 114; 22.87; 21.52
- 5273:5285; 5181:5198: 111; 22.24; 21.23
